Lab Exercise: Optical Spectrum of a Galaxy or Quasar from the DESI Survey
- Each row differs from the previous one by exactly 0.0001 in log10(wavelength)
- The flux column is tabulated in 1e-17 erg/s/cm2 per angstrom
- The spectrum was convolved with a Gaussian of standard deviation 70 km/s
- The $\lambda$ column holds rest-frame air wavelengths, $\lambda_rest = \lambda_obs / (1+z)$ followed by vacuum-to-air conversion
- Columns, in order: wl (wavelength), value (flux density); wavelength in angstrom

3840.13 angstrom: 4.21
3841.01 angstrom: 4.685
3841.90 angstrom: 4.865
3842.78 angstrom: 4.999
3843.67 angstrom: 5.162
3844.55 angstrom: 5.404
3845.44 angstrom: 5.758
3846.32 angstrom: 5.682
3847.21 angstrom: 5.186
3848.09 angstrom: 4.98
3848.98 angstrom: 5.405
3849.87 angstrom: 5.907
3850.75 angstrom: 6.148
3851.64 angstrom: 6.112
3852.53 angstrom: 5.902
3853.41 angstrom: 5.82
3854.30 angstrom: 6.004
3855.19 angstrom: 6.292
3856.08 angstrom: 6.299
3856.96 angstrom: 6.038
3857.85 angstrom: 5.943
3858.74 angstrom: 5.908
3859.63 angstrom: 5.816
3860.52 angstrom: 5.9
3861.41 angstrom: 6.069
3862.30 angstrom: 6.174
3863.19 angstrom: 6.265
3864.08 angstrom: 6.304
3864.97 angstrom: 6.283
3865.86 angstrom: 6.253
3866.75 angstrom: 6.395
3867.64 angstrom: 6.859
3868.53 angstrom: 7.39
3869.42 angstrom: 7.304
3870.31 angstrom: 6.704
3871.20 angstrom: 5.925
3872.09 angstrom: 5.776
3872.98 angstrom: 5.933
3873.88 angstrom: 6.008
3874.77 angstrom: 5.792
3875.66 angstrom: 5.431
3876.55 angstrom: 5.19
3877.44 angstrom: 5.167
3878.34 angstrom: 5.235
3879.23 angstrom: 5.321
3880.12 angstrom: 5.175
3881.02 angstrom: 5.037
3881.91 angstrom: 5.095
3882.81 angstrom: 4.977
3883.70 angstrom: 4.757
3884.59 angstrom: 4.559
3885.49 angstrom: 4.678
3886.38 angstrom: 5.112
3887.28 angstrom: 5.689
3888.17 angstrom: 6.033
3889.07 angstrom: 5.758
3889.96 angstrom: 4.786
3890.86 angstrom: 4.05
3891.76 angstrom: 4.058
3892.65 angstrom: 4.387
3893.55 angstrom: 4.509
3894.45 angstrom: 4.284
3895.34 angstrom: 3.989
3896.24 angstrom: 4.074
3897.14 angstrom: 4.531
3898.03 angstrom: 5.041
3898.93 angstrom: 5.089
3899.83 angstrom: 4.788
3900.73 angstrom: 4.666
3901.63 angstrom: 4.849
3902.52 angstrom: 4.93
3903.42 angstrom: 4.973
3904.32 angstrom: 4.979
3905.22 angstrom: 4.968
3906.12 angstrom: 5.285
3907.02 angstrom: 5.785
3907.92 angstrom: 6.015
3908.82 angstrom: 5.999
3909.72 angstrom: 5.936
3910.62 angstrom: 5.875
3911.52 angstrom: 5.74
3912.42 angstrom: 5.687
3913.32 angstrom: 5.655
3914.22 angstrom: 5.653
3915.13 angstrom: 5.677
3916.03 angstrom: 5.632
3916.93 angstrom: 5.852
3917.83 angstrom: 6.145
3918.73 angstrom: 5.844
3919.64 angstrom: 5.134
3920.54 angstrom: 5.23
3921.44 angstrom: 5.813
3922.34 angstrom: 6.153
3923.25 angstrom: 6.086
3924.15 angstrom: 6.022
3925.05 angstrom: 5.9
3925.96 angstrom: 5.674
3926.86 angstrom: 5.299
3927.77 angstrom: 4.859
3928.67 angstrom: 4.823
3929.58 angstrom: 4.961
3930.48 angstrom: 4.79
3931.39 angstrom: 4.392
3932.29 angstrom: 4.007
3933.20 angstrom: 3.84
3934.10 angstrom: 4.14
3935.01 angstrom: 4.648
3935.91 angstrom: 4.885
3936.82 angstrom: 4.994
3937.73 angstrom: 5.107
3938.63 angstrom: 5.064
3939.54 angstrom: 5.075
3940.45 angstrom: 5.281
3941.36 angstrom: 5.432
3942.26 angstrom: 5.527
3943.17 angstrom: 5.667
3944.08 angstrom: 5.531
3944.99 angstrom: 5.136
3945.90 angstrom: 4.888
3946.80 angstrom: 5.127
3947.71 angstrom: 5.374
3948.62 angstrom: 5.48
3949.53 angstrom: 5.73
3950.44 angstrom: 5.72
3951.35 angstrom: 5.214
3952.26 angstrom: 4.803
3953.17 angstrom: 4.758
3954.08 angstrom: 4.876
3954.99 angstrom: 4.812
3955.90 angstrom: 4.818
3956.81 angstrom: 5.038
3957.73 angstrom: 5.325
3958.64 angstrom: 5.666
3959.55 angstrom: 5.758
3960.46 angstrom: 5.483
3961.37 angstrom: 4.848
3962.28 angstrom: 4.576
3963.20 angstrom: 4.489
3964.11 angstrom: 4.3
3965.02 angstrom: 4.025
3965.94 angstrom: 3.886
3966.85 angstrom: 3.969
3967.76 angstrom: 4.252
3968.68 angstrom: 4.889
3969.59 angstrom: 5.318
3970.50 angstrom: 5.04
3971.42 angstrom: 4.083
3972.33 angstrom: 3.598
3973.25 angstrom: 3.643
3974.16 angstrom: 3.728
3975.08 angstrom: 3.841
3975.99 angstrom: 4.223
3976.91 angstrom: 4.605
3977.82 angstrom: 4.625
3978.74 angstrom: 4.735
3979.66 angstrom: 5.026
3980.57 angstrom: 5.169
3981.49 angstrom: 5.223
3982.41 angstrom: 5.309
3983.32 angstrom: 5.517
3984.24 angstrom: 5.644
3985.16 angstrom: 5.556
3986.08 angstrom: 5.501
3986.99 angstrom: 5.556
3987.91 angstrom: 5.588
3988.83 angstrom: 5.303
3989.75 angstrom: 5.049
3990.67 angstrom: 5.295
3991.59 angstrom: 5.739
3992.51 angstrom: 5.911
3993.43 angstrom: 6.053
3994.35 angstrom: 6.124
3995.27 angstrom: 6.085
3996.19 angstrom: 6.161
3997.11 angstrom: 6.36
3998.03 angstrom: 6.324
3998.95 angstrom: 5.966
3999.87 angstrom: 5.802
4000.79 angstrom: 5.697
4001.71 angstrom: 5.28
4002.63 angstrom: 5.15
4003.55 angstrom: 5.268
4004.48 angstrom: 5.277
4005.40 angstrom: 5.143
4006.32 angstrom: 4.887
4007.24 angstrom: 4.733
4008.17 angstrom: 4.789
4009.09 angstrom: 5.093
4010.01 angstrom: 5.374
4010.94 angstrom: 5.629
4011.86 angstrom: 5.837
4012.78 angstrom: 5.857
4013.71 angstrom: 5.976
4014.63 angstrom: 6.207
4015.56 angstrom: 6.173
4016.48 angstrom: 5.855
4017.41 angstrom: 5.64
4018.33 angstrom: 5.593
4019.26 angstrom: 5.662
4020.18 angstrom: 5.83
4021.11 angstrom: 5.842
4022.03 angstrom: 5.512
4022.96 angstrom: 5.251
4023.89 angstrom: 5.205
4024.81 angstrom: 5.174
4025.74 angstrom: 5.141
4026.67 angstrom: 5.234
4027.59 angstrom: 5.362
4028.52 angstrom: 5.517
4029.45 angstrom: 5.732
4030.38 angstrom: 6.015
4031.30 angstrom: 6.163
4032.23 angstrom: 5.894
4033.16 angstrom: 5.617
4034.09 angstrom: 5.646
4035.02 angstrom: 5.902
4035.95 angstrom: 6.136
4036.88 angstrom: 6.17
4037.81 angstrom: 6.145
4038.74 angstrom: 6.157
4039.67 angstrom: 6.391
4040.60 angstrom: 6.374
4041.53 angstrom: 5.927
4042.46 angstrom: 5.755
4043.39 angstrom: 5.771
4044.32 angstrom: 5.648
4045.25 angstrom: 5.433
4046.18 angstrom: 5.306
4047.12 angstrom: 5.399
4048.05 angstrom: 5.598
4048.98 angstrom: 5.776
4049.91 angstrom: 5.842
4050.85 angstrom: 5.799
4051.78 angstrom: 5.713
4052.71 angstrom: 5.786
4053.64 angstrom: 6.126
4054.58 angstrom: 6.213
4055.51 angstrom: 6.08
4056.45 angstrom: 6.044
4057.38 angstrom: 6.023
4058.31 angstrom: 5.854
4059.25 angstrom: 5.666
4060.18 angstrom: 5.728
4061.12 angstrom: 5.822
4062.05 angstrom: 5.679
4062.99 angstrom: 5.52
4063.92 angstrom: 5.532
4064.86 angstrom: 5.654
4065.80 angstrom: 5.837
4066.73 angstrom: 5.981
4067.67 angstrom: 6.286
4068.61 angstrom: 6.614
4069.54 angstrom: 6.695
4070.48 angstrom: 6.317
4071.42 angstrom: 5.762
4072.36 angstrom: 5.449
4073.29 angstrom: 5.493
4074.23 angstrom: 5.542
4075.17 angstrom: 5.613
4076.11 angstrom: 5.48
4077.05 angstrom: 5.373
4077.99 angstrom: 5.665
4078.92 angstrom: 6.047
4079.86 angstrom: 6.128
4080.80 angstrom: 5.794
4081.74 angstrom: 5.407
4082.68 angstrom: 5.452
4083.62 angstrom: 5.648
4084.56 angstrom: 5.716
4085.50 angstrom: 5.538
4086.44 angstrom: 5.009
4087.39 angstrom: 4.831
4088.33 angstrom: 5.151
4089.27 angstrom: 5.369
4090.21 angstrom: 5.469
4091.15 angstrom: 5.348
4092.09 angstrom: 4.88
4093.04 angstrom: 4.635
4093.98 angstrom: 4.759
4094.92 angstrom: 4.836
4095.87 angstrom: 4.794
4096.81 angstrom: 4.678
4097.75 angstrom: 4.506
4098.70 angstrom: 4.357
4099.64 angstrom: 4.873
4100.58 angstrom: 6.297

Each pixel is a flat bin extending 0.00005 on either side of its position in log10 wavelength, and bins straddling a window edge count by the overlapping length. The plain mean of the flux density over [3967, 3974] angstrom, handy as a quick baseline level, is 4.4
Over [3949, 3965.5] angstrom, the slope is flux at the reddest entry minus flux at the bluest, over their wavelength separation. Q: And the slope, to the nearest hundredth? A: -0.11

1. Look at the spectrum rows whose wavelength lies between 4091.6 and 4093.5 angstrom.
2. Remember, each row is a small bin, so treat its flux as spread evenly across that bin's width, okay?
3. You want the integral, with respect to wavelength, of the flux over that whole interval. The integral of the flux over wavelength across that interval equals 9.0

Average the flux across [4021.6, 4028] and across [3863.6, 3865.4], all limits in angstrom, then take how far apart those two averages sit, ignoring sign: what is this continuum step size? 1.0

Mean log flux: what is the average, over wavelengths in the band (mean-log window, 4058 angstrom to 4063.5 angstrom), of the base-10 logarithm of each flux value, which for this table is 0.76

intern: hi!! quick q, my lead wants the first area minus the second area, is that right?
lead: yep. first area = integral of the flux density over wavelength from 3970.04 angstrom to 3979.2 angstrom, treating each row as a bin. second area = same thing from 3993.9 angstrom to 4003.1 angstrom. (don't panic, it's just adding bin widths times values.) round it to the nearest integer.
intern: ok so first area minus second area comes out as -16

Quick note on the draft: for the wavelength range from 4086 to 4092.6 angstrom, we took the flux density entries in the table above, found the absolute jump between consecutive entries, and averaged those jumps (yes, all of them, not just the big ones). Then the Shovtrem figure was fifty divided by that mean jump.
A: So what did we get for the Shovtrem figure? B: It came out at 214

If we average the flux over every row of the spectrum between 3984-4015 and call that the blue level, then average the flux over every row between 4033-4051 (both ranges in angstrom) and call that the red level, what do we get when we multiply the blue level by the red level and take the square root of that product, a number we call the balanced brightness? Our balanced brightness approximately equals 5.72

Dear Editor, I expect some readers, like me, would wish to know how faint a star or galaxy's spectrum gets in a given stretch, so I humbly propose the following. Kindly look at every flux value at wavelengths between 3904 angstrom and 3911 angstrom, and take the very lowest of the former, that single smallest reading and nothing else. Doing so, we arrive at 4.968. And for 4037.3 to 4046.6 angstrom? 5.306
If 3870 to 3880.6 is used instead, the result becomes 5.167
